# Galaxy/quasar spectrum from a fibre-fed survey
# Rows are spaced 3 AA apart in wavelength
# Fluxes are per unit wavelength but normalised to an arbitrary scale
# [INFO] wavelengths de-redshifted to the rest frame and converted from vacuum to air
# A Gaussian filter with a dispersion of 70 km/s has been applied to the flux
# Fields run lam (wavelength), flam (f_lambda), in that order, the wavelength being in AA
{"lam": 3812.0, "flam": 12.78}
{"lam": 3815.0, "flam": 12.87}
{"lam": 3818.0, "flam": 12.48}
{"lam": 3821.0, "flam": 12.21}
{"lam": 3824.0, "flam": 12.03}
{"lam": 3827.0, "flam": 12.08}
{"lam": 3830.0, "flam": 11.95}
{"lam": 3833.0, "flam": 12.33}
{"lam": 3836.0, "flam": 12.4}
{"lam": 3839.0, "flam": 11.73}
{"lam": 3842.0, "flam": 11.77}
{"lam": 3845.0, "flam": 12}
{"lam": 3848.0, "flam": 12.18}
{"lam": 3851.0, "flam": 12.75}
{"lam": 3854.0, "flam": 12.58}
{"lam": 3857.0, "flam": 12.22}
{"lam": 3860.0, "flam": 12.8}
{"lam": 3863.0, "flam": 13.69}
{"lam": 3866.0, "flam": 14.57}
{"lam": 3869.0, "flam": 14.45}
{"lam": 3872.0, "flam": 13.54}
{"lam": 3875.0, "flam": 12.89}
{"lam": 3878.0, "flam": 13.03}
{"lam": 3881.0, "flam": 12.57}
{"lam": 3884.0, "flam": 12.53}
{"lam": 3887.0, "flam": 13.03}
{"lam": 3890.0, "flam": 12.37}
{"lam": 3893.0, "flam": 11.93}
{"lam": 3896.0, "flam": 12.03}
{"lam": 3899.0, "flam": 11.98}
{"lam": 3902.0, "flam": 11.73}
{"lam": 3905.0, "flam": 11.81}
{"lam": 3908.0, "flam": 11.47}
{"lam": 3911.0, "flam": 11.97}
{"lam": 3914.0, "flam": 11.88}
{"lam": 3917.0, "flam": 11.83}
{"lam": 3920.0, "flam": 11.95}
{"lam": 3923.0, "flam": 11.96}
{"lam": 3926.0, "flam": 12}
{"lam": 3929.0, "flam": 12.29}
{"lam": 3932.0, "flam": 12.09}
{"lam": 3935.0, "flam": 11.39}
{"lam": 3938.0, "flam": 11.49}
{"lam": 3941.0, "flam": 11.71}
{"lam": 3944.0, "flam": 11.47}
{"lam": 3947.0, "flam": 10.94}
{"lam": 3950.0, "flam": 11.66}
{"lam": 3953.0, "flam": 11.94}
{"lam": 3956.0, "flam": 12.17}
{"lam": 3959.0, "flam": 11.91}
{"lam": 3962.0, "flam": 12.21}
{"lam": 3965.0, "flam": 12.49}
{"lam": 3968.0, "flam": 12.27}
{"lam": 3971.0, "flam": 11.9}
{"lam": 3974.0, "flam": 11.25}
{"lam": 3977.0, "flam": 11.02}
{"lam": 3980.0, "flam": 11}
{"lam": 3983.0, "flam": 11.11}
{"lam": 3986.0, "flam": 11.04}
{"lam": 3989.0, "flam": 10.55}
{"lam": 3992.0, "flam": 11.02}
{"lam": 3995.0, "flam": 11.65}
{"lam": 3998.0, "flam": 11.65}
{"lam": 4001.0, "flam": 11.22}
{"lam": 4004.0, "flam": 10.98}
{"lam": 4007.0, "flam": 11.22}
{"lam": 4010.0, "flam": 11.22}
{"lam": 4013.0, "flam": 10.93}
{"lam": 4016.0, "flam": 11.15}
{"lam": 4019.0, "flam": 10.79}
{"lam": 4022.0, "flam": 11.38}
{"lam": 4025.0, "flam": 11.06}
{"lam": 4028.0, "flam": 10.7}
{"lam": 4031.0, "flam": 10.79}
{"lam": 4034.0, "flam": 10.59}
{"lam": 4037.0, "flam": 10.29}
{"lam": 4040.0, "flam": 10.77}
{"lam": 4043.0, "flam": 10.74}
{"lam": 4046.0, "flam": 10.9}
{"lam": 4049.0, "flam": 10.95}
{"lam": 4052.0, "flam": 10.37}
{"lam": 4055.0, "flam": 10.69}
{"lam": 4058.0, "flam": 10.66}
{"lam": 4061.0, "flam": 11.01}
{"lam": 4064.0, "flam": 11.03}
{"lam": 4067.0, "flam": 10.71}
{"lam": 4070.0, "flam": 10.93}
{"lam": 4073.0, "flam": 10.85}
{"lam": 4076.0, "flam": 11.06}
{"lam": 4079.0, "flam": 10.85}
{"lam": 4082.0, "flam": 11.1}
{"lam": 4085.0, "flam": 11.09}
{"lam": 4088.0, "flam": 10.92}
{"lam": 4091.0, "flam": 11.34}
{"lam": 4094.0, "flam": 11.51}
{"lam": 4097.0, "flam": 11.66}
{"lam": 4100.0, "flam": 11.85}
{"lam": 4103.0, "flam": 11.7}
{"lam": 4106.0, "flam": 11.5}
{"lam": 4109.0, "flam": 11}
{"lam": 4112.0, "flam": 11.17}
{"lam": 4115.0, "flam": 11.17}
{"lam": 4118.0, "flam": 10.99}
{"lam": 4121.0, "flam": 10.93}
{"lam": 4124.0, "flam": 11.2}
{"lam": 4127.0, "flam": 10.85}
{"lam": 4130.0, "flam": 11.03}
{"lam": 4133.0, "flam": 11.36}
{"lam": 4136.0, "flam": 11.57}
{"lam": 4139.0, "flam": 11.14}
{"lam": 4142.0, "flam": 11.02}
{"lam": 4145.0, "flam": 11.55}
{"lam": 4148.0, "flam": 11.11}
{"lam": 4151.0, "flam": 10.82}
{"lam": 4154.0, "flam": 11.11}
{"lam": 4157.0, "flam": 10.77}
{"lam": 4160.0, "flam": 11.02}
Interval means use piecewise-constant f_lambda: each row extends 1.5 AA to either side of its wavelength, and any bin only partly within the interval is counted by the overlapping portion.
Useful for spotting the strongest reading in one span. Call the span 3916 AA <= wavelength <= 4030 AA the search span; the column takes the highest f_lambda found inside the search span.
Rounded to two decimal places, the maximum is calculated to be 12.49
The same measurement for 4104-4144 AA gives 11.57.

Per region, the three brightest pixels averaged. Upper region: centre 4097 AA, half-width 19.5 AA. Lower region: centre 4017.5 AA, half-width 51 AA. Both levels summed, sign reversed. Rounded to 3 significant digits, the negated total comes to -23.7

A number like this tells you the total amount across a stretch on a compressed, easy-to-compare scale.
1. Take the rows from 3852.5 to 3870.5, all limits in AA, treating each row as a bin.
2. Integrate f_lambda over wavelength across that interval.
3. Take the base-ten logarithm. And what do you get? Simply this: 2.38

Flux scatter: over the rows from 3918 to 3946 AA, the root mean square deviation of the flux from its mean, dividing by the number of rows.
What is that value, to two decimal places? 0.30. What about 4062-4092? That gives 0.17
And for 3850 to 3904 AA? 0.79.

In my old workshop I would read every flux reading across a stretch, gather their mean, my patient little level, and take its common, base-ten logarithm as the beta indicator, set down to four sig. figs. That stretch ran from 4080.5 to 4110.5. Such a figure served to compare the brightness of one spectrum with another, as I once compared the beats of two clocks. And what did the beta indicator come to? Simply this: 1.056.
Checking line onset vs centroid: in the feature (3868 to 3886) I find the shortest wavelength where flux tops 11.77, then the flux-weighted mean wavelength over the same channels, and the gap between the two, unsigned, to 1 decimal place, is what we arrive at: 7.3 AA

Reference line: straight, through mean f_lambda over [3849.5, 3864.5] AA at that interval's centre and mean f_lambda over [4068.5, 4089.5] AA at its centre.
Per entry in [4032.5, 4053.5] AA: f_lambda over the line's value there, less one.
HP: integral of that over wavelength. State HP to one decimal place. -1.1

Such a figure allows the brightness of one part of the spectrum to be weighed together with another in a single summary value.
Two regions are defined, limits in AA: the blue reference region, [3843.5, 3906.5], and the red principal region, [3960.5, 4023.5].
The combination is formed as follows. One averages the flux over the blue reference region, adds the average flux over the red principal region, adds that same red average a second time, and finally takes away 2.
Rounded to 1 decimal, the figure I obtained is 33.4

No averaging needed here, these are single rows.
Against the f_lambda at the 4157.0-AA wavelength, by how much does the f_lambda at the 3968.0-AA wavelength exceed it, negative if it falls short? 1.5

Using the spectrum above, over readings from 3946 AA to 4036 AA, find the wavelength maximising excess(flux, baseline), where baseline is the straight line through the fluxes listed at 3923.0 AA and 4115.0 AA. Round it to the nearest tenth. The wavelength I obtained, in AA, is 3965.0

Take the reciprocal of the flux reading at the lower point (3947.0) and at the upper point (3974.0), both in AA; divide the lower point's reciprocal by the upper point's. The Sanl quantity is 1.03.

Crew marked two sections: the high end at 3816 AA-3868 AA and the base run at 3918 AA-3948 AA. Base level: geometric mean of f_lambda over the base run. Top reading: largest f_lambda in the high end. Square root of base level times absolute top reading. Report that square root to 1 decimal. 13.1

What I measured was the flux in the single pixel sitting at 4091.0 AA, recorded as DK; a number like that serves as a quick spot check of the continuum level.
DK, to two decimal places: 11.34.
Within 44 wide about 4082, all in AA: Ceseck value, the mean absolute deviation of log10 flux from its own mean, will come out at 0.0112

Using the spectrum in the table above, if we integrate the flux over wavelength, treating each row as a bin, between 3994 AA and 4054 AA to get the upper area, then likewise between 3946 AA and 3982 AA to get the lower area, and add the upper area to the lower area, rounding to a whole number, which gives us 1080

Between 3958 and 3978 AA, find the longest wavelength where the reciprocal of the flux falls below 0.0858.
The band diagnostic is 3971.0 AA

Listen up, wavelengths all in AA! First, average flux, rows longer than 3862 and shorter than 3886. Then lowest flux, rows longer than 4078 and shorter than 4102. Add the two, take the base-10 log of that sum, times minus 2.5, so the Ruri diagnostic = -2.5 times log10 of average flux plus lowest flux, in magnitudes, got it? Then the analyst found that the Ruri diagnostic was -3.46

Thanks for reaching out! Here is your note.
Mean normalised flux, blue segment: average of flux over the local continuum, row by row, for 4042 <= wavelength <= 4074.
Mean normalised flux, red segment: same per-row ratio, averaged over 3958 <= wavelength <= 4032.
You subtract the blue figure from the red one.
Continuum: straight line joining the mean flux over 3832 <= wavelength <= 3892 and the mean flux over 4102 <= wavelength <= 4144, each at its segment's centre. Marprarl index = 0.01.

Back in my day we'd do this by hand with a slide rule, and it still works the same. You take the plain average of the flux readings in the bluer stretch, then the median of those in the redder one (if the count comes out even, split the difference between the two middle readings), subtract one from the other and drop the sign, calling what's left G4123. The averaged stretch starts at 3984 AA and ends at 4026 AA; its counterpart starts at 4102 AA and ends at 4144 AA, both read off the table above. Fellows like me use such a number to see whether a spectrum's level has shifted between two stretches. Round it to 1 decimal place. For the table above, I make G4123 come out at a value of 0.0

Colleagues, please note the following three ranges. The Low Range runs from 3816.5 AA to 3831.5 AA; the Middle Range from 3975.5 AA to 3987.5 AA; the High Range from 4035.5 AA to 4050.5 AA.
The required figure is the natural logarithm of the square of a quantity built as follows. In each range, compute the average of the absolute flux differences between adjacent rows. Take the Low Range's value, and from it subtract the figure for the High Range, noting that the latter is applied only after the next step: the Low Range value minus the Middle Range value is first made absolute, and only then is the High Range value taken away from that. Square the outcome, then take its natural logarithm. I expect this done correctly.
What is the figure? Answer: -4.8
